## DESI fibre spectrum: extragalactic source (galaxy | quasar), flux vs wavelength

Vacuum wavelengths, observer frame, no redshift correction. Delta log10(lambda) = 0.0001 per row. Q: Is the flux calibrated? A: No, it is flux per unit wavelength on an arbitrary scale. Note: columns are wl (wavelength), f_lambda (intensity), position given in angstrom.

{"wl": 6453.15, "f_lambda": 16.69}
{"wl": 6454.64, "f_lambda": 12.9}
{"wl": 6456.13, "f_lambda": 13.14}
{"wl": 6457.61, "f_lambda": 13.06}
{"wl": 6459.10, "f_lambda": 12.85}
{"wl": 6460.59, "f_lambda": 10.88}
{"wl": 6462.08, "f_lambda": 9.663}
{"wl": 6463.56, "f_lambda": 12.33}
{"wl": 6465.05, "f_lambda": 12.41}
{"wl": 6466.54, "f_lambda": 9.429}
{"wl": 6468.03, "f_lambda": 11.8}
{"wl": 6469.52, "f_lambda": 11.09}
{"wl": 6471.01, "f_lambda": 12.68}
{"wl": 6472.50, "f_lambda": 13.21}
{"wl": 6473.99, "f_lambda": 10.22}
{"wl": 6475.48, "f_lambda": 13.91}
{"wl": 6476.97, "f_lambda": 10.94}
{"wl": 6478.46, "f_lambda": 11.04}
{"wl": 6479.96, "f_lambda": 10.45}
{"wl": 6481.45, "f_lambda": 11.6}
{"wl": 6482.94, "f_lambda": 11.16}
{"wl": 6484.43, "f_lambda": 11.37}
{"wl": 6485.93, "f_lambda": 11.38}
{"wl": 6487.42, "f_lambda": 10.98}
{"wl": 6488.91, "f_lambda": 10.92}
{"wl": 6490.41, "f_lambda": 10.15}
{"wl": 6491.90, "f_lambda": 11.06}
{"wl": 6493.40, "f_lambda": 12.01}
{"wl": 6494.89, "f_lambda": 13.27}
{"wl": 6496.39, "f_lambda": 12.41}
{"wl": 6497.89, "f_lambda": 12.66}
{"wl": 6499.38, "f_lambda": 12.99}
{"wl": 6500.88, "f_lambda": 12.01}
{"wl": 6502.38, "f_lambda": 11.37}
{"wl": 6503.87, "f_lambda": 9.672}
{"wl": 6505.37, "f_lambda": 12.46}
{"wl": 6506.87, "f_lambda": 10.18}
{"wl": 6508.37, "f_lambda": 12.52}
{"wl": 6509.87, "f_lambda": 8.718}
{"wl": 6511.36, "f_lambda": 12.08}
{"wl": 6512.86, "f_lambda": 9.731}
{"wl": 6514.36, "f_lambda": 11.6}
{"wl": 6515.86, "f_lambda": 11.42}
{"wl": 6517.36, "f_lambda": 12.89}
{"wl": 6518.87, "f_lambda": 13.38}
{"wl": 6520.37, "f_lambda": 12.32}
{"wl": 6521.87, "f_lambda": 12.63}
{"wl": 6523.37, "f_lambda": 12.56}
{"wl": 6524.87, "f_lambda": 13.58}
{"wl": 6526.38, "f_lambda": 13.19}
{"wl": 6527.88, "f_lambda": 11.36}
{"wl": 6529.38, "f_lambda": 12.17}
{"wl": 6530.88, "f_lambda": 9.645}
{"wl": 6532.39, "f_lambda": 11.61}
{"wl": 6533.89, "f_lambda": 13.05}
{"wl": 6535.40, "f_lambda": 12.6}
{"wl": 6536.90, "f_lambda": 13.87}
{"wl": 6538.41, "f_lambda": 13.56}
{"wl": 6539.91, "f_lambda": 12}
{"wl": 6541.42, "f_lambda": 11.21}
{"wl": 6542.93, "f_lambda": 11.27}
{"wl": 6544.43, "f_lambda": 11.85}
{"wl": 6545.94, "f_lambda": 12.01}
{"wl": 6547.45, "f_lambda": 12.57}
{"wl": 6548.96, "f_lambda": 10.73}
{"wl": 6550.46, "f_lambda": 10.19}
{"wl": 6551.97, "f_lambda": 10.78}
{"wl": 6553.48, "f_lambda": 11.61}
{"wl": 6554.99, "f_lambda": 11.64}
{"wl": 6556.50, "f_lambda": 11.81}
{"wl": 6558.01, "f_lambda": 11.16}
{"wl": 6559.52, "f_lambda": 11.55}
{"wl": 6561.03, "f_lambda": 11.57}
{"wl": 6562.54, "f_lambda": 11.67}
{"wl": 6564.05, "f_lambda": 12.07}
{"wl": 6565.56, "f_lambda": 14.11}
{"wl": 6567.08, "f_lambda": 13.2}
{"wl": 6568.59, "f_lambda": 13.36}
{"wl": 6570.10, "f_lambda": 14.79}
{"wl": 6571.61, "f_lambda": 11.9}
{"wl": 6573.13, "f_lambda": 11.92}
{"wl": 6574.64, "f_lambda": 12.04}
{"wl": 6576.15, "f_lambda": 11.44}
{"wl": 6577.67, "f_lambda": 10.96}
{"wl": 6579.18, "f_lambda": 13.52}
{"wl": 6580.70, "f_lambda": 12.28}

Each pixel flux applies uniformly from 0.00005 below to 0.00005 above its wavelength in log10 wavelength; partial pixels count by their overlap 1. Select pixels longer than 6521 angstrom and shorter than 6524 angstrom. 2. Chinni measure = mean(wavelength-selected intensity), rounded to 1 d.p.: 12.6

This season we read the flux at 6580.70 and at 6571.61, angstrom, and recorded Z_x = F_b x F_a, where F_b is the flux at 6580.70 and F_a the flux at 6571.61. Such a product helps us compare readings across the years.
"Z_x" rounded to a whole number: 146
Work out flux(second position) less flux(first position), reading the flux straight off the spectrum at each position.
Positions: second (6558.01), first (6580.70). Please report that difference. -1.1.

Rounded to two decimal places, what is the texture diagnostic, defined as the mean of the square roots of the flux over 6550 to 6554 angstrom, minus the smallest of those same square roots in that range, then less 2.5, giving -2.40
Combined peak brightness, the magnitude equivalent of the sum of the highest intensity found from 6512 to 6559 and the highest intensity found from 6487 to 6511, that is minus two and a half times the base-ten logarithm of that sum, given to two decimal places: -3.58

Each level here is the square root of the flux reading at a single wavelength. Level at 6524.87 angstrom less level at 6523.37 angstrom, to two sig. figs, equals 0.14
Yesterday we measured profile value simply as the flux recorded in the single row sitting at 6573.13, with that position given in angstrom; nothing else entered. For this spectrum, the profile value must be 11.92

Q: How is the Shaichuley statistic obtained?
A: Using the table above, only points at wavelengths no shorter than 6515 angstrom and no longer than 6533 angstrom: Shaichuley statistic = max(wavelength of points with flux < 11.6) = 6530.88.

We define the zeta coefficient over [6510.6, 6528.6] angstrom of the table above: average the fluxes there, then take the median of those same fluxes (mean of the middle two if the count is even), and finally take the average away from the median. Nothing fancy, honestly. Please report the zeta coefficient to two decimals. 0.21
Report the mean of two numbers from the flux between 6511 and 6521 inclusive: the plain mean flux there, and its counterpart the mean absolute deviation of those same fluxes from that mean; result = 6.4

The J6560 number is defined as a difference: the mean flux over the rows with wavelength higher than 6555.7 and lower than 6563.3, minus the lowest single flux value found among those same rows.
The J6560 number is 0.4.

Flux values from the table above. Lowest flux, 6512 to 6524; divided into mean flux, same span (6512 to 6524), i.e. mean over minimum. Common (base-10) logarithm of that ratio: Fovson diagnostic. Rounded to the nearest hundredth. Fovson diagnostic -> 0.09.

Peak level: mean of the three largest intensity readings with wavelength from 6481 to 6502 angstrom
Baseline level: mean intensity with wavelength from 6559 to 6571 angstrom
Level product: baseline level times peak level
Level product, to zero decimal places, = 166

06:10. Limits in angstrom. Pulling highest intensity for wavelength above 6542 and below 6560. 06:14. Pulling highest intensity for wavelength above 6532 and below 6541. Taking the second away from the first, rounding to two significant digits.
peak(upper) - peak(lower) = -1.3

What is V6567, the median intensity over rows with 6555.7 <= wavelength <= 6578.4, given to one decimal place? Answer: 11.9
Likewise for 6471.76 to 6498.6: 11.3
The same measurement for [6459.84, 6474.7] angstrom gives 11.4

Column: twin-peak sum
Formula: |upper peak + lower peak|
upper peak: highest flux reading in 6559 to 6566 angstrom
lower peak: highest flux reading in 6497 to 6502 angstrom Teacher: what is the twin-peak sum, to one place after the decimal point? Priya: 27.1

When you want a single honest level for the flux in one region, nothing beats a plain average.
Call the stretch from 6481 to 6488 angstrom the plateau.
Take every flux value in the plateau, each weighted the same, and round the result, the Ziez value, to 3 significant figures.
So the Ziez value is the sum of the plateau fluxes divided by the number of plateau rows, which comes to 11.3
